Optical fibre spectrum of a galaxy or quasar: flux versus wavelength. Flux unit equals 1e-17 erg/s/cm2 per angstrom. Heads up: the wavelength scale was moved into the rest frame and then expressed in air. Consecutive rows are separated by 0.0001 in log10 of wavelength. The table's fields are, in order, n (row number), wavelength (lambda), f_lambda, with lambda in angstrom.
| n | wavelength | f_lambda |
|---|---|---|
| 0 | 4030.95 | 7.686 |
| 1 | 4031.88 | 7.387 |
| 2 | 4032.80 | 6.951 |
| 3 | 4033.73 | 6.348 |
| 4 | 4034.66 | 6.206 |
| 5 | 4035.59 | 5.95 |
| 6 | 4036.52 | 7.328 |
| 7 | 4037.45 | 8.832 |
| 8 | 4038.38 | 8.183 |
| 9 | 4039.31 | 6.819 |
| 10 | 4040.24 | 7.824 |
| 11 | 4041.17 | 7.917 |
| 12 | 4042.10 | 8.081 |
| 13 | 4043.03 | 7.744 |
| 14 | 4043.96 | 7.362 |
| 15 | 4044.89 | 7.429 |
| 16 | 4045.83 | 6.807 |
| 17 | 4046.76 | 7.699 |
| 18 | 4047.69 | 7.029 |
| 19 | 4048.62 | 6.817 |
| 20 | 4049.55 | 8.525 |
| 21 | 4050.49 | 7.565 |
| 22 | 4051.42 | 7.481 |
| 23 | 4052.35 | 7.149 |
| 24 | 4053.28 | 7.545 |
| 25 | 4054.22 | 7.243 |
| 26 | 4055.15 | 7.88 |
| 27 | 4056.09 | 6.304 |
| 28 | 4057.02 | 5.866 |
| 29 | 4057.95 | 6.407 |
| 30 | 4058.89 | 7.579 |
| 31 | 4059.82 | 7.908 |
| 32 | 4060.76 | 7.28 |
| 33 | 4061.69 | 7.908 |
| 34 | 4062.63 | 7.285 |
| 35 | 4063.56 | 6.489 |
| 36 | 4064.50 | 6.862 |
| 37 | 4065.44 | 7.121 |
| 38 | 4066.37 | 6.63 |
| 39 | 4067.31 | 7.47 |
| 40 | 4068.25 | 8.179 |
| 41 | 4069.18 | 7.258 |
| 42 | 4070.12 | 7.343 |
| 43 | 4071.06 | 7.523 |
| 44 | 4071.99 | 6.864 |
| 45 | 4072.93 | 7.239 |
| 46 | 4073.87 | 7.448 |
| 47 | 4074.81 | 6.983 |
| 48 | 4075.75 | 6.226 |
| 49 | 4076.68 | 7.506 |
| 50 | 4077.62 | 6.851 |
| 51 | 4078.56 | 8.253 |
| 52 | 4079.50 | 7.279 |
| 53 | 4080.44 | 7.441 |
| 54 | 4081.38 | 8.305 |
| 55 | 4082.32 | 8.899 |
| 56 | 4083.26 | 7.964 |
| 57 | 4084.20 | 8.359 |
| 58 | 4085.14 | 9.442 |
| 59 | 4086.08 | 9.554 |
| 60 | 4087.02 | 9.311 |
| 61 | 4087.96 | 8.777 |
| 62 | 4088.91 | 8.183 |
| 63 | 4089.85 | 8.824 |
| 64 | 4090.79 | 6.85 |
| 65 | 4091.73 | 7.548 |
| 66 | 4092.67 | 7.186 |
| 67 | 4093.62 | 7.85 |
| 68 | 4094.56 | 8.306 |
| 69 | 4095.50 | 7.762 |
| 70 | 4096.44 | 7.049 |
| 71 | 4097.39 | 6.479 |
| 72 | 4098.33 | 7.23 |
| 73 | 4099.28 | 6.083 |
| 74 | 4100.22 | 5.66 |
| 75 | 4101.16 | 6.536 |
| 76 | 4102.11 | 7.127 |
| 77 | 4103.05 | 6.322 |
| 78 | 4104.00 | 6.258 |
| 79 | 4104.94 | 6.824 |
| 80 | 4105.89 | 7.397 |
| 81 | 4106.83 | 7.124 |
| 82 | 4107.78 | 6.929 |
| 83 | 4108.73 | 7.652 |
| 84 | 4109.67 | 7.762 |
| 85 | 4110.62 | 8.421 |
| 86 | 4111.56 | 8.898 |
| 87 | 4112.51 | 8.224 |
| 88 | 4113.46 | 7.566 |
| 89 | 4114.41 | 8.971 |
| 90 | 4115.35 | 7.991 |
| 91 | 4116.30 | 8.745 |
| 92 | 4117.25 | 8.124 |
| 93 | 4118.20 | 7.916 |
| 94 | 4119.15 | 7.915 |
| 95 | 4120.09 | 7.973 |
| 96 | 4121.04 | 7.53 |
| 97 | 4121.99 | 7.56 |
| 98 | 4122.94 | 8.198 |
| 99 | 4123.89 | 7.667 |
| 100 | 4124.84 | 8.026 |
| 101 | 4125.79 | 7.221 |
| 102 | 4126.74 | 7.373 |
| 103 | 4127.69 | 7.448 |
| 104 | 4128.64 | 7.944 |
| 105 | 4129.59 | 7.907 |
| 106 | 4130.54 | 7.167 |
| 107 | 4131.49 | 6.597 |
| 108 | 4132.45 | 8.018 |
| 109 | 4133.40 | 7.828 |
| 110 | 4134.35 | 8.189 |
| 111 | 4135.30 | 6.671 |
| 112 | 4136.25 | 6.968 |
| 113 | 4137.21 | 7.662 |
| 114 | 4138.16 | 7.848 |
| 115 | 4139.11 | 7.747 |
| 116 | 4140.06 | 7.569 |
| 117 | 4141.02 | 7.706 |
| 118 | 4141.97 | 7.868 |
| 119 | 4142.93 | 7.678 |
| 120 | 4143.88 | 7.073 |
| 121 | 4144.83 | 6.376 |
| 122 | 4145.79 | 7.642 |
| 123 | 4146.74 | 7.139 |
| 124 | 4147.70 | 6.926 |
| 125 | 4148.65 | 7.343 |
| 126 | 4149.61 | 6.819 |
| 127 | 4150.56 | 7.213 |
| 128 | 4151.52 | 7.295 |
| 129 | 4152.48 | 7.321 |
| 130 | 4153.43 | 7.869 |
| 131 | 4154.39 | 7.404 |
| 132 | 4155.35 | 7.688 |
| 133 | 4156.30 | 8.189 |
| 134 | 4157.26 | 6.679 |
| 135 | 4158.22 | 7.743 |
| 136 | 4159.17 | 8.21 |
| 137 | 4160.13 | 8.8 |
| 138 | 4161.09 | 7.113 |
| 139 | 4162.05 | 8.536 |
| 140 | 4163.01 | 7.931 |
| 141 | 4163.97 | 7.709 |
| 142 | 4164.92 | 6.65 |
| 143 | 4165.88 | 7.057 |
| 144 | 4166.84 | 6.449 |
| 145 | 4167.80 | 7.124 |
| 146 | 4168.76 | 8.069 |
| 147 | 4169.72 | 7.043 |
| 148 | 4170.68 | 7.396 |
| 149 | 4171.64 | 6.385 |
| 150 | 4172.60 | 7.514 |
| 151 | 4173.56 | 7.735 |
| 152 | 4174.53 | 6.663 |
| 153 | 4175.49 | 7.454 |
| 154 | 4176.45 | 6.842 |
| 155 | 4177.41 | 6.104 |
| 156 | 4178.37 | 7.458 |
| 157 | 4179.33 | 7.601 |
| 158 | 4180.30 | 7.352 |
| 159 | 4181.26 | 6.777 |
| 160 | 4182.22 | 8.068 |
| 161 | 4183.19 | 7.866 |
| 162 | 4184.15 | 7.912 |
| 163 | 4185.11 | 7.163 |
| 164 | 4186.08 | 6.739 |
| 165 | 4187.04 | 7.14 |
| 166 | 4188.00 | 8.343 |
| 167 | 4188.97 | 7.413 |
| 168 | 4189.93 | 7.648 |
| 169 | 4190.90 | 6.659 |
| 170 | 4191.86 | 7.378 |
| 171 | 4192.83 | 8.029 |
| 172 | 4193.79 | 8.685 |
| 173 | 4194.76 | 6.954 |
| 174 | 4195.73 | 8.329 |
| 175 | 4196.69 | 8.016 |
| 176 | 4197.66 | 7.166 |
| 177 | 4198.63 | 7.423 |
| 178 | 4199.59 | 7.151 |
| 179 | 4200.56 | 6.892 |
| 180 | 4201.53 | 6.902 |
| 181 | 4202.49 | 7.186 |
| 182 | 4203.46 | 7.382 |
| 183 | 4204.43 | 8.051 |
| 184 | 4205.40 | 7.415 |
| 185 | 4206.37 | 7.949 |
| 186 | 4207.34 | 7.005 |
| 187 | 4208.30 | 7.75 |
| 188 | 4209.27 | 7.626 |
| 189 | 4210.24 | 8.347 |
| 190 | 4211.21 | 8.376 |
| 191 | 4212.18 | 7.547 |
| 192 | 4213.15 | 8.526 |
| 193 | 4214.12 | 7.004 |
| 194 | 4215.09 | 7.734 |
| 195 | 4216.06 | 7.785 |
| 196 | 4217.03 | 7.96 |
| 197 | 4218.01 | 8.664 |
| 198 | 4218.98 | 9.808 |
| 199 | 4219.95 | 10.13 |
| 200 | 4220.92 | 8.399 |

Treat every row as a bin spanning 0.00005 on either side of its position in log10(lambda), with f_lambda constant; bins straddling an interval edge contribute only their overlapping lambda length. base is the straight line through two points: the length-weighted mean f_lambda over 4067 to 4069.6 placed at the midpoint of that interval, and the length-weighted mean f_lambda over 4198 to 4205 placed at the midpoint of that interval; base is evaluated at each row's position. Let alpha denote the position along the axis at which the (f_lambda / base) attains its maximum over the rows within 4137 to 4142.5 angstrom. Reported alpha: 4141.97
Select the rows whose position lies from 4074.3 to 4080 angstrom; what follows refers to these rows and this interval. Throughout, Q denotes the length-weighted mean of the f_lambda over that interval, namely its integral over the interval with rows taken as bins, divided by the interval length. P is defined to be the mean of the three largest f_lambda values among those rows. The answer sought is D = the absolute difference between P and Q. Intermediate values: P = 7.7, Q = 7.2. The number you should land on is 0.49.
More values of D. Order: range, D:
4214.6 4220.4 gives 0.87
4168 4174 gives 0.43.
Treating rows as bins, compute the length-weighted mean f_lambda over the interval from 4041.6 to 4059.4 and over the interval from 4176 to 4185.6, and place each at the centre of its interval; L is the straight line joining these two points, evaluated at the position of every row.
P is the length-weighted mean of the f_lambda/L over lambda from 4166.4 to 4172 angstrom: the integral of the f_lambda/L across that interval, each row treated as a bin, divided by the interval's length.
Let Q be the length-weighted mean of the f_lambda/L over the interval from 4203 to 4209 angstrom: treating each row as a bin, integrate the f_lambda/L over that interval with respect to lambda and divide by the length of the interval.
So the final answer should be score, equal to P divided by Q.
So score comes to 0.94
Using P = 0.97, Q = 1.04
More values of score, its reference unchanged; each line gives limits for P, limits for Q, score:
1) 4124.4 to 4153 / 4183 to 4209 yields 0.99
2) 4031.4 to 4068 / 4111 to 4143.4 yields 0.93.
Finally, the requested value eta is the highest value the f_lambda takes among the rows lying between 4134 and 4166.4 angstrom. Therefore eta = 8.8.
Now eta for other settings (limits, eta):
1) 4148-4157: 8.189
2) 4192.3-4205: 8.685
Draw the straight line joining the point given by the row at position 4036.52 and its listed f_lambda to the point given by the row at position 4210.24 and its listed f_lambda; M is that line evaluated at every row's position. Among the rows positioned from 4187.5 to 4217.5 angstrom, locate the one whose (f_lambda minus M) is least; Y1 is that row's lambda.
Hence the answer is 4190.90 angstrom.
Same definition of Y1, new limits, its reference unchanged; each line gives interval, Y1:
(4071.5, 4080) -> 4075.75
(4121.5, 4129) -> 4125.79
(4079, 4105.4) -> 4100.22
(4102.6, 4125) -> 4104.00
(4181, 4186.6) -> 4186.08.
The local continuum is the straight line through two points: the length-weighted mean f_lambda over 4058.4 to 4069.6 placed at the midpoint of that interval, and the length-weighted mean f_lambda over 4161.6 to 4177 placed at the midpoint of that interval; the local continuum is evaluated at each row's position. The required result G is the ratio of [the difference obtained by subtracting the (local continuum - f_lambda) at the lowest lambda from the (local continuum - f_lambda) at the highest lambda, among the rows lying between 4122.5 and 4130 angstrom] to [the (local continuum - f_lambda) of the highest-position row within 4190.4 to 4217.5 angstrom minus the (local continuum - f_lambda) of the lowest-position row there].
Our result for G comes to -0.2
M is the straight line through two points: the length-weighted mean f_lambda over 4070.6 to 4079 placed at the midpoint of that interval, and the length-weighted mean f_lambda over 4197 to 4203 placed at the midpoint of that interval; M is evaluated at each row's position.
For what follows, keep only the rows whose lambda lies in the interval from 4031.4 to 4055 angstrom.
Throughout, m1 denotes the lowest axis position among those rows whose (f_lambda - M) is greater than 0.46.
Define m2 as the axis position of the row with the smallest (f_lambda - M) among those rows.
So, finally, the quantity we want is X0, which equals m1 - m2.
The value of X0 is 1.9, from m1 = 4037.45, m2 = 4035.59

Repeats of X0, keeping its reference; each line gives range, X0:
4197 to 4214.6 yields 3.9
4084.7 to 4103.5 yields -15.1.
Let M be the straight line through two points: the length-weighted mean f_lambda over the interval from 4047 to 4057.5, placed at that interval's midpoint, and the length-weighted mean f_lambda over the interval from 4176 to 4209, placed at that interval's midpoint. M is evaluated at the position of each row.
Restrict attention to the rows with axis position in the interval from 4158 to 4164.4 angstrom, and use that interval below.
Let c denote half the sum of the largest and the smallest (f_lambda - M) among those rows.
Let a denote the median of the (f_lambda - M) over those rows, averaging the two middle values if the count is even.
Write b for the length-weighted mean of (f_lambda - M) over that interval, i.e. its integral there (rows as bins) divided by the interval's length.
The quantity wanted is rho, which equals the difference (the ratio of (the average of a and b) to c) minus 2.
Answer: -0.97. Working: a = 0.5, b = 0.6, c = 0.6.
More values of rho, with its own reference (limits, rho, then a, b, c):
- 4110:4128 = -1.15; 0.6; 0.7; 0.8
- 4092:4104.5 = -1.01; -0.2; -0.4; -0.3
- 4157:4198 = -1.79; 0.0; 0.0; 0.0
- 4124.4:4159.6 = -4.03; 0.2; 0.1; -0.1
